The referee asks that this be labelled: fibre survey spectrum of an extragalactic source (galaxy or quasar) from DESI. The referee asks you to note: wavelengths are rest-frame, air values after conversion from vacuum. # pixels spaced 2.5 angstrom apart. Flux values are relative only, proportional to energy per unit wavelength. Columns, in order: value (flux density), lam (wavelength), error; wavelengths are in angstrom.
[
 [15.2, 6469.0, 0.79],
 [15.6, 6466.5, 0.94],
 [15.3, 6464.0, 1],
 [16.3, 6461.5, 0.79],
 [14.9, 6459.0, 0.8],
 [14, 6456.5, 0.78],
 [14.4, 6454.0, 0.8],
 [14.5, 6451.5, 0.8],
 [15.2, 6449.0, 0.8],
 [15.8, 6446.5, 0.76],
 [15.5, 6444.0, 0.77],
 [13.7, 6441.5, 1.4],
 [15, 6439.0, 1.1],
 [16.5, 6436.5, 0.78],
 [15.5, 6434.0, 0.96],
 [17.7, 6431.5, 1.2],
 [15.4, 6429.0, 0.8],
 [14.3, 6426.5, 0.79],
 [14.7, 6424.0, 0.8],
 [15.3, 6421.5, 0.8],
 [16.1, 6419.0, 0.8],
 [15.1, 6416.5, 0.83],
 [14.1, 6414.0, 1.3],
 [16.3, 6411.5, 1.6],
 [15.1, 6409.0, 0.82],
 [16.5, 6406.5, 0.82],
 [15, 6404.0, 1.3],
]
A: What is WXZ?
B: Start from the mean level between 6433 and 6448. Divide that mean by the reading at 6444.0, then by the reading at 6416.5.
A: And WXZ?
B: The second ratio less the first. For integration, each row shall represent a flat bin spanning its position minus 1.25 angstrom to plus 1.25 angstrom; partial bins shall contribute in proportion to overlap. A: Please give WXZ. 0.03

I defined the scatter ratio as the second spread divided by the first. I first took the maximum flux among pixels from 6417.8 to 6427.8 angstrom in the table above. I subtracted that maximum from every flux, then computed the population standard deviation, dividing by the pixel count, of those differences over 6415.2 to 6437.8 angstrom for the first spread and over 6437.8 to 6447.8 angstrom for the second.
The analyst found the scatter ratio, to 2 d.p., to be 0.83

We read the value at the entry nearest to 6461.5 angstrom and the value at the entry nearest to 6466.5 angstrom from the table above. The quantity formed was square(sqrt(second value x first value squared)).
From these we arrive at 4145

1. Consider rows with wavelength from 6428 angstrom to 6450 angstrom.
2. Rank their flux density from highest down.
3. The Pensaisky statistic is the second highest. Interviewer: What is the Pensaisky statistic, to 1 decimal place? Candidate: 16.5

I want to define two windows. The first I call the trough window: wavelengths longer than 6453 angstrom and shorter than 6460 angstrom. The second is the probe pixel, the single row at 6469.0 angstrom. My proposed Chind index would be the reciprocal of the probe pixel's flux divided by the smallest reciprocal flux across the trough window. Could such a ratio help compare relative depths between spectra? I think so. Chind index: 0.98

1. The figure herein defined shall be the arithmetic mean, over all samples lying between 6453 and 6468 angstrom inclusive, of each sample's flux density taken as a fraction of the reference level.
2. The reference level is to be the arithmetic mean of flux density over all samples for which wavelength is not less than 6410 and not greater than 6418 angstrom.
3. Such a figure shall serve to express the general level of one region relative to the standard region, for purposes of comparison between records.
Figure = 0.99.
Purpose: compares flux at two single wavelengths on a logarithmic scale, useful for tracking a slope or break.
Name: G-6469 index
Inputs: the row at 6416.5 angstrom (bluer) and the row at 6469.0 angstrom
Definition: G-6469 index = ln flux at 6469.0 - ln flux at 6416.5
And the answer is 0.007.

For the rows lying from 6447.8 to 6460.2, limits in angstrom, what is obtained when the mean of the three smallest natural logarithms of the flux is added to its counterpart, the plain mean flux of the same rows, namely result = 17.3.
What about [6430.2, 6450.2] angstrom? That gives 18.3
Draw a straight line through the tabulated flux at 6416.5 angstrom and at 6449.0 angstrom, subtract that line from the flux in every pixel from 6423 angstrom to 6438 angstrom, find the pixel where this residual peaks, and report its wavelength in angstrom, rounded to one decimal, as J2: 6431.5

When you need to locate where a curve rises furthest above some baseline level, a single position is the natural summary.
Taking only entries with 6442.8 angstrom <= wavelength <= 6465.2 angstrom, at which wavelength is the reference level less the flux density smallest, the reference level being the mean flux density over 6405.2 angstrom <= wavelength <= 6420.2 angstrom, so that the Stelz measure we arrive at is 6461.5 angstrom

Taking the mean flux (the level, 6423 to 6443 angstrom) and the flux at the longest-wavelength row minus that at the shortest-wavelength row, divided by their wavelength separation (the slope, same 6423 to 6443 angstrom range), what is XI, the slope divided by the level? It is -0.0037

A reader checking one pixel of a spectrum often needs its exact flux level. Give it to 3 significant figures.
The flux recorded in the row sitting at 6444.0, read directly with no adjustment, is 15.5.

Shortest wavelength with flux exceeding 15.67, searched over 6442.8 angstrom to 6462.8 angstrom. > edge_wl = 6446.5 angstrom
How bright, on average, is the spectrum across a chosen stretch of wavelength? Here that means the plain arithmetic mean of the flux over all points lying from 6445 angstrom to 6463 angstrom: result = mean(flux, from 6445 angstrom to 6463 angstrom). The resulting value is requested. 15.0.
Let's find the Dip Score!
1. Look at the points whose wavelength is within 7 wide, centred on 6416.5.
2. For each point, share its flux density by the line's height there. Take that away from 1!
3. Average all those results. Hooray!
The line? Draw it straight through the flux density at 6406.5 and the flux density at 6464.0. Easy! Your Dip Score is 0.073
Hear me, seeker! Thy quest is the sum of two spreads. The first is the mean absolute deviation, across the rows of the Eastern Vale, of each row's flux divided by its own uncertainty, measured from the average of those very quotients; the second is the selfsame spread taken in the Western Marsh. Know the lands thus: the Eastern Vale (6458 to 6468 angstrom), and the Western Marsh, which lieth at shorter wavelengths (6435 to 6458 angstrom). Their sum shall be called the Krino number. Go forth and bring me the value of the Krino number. 4.5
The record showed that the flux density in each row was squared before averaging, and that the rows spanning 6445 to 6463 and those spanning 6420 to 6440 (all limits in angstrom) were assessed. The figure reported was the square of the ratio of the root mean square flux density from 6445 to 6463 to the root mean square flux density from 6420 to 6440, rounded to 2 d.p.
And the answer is 0.93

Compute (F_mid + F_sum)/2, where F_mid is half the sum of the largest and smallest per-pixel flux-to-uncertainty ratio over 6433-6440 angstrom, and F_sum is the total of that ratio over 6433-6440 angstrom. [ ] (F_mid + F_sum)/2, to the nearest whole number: 34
